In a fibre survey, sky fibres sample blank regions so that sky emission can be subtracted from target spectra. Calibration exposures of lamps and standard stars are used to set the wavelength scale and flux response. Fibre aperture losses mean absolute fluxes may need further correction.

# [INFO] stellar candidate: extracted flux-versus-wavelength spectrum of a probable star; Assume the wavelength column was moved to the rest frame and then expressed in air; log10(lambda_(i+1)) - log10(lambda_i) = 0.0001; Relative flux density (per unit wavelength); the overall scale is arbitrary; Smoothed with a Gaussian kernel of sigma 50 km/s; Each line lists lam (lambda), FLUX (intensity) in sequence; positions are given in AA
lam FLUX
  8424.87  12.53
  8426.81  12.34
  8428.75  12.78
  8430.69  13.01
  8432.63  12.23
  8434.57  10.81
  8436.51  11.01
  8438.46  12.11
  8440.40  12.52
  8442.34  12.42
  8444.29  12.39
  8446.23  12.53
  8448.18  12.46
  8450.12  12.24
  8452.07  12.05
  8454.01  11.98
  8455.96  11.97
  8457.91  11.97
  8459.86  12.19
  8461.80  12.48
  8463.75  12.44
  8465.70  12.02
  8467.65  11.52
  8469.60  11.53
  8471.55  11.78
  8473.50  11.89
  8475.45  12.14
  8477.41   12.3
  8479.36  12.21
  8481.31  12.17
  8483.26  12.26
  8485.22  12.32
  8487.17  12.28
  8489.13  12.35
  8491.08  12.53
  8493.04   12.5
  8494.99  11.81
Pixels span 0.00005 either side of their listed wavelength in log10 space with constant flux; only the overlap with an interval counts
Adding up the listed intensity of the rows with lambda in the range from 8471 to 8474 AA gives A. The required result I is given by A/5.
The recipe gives 4.7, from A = 24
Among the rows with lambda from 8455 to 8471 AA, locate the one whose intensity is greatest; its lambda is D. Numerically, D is 8461.80 AA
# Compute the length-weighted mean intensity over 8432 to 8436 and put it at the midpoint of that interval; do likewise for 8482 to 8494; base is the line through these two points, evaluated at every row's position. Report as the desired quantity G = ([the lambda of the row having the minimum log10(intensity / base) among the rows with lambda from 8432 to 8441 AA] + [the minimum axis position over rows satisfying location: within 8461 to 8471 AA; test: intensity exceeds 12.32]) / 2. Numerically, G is 8448.2 AA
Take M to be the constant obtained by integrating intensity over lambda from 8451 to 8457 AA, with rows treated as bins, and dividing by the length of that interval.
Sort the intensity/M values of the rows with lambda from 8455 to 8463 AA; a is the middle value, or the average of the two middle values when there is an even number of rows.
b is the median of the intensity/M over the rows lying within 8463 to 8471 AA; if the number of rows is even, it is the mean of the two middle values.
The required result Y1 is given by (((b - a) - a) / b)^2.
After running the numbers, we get 1.1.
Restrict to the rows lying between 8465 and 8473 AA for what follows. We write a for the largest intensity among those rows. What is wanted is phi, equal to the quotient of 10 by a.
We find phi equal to 0.832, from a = 12.02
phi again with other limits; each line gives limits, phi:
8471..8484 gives 0.813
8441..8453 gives 0.798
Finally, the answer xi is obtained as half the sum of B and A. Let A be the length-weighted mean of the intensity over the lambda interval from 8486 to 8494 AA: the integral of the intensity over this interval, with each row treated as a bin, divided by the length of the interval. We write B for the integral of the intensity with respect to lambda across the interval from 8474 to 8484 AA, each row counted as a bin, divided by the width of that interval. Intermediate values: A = 12.4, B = 12.2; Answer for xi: 12.31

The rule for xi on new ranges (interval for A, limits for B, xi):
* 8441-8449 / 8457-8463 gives 12.34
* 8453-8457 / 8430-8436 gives 11.94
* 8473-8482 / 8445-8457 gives 12.18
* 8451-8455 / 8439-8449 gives 12.23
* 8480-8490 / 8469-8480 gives 12.12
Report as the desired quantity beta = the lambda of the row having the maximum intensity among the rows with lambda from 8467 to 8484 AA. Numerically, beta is 8477.41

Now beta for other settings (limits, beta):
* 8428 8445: 8430.69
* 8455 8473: 8461.80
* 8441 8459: 8446.23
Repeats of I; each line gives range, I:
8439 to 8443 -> 5.0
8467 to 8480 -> 16.7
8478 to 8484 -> 7.3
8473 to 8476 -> 4.8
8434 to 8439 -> 6.8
